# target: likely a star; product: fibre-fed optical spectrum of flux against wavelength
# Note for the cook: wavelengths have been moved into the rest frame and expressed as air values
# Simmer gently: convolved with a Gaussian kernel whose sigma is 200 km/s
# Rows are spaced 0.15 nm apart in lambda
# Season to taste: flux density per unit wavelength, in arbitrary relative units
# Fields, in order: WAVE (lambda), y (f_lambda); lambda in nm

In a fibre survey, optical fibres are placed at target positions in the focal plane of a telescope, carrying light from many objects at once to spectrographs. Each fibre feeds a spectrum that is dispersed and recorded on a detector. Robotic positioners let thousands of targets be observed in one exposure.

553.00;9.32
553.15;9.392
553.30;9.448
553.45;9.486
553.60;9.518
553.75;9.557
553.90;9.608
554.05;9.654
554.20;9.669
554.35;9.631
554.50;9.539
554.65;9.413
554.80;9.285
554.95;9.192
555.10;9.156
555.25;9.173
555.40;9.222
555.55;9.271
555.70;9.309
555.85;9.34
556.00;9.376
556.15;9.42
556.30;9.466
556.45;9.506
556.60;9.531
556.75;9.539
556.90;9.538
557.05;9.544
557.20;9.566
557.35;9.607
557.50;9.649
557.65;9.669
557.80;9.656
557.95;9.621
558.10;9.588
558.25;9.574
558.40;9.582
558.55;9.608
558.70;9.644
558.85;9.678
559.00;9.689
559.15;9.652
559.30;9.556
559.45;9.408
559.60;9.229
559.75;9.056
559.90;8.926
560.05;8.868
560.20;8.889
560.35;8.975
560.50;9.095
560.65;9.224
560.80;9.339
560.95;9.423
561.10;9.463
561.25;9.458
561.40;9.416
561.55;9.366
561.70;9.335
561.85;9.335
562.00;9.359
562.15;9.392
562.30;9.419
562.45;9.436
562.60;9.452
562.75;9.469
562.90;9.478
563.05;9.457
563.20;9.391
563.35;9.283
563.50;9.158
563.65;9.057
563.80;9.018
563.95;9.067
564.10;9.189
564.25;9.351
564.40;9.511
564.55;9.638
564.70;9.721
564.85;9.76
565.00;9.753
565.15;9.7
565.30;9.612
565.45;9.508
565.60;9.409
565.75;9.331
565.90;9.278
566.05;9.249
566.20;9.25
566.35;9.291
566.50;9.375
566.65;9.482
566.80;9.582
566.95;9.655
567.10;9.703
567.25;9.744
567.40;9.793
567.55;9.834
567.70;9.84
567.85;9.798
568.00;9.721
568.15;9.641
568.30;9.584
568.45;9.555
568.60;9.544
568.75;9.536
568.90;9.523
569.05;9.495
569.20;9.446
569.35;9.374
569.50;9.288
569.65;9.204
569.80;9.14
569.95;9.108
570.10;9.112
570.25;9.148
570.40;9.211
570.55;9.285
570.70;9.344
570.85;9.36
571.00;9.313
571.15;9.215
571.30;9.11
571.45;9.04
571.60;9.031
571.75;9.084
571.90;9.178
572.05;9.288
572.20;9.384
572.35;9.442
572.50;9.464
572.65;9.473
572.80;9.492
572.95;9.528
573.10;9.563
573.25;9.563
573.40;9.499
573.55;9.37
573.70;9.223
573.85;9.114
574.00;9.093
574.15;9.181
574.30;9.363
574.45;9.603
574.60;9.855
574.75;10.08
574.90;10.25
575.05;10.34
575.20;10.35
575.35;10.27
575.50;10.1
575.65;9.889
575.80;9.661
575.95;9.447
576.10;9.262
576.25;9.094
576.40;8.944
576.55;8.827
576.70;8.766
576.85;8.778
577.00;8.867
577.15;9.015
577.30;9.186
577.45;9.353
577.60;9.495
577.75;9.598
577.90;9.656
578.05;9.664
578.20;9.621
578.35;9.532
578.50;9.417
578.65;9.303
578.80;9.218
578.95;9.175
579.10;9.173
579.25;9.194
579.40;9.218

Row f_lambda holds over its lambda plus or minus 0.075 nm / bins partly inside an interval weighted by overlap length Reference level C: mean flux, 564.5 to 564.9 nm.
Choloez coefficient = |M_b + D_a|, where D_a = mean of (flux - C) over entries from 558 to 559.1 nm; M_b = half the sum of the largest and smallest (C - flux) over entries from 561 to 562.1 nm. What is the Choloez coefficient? 0.22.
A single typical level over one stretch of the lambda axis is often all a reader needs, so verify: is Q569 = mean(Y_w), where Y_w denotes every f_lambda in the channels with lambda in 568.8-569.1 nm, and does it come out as 9.51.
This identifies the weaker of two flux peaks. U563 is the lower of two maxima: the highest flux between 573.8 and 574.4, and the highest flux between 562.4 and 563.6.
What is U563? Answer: 9.36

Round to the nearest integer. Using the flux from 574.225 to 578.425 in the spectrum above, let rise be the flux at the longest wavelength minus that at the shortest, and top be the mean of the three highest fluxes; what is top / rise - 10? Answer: 51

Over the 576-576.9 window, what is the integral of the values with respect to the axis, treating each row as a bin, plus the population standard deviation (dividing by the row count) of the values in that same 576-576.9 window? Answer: 8.2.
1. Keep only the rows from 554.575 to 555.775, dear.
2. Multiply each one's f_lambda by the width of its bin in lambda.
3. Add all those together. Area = 11.1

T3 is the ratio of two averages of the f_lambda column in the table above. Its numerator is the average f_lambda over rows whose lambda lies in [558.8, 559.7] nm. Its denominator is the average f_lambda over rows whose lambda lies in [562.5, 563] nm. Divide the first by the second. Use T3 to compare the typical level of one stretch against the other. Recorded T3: 1.01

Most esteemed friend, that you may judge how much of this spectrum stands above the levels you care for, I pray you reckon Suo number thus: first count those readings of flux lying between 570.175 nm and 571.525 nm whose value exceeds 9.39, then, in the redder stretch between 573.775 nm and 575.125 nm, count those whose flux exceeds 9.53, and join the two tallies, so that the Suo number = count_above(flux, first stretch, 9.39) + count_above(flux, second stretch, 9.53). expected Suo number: 5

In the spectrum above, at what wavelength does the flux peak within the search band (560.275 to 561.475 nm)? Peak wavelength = 561.10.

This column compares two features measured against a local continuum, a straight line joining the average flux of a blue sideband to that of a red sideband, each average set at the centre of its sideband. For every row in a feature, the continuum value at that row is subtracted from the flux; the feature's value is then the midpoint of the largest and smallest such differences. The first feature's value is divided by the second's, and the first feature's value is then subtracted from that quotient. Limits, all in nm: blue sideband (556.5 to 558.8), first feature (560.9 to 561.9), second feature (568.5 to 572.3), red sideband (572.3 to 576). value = 0.8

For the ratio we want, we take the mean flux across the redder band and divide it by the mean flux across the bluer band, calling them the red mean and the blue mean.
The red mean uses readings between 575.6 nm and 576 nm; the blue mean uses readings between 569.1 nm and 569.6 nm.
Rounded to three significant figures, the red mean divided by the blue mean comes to 1.03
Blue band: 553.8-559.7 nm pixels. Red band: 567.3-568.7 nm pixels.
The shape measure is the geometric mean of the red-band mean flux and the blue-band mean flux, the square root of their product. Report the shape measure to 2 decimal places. 9.60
